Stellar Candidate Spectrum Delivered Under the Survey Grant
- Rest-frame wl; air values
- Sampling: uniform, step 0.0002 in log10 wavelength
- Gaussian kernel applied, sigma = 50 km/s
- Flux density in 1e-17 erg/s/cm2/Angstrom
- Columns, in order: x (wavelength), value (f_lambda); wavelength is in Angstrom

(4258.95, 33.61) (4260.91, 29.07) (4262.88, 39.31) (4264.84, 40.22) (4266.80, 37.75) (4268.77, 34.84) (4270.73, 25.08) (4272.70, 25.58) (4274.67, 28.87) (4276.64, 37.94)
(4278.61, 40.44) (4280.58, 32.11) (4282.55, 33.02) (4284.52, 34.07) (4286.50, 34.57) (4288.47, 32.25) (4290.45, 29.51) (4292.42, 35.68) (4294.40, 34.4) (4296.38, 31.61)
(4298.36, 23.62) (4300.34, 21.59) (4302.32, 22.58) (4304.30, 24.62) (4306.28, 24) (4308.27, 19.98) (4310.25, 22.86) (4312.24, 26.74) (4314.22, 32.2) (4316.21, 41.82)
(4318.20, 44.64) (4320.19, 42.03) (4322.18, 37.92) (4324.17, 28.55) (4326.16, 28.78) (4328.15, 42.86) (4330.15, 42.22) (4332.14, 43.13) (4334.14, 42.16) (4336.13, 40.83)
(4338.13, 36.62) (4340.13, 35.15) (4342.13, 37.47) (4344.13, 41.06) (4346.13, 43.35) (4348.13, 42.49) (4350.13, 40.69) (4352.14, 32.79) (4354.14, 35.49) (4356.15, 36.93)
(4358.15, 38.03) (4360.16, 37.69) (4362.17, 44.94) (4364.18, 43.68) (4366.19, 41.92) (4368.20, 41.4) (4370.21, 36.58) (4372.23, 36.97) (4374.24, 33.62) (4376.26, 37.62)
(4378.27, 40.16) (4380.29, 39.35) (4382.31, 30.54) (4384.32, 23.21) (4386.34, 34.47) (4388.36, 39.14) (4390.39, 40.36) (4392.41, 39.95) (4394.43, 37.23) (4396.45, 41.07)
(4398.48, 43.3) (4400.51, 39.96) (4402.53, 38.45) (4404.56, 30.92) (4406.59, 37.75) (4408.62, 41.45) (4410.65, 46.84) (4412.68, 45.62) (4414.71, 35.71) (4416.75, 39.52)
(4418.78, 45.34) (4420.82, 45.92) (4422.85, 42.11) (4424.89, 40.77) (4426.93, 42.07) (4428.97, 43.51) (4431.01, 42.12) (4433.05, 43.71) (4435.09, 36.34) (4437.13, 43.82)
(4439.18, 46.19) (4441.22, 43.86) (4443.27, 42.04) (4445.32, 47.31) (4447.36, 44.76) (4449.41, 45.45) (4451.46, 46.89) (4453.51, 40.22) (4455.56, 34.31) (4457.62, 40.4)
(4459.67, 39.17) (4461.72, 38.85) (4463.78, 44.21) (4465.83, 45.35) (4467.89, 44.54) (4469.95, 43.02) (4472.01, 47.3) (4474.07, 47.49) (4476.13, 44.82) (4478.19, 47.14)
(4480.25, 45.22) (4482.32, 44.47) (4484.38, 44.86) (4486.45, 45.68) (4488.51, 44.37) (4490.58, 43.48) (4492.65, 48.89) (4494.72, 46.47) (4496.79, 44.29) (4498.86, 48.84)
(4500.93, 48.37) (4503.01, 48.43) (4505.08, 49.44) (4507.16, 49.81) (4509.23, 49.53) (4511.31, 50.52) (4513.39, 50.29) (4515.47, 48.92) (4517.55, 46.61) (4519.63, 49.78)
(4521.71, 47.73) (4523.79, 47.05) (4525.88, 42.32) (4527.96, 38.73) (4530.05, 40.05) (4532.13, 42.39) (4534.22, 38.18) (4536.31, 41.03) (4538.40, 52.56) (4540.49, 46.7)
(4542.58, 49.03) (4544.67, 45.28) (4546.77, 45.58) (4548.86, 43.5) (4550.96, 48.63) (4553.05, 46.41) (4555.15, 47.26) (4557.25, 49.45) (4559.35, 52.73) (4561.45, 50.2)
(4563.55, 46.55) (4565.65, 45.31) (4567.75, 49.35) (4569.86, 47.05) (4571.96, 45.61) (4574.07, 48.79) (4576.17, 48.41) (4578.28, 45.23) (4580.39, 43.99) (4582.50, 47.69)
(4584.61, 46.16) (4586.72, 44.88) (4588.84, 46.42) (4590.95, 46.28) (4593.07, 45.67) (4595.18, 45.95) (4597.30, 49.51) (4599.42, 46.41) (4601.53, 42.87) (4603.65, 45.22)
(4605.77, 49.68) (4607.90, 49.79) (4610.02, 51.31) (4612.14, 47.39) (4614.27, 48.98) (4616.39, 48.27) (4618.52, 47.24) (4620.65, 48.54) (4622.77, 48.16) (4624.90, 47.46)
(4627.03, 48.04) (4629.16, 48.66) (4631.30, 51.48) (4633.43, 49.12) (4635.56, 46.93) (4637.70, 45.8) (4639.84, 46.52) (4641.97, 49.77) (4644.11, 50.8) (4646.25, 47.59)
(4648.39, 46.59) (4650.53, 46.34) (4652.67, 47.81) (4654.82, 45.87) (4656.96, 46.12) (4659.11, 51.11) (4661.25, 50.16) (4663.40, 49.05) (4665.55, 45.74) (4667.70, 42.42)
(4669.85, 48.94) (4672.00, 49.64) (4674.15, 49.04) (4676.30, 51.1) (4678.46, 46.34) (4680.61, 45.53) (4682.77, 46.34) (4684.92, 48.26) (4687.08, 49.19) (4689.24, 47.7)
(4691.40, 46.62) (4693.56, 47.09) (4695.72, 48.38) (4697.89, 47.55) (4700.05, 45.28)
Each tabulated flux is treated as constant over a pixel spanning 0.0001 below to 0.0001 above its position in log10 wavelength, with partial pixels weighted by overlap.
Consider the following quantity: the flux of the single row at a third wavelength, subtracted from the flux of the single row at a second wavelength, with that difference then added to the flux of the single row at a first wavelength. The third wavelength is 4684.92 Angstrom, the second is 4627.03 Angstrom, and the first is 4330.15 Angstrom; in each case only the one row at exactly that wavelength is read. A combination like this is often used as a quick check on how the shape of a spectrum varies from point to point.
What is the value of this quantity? 42.0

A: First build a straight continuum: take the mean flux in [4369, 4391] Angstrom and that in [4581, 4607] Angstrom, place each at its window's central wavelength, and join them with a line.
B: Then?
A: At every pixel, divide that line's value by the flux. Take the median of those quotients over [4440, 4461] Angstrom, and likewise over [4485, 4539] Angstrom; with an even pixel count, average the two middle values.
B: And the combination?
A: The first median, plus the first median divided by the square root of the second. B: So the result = 1.86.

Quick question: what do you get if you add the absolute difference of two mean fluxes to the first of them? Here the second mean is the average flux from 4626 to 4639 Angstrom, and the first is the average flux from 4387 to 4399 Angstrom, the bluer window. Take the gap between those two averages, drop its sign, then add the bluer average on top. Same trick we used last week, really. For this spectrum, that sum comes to 48.3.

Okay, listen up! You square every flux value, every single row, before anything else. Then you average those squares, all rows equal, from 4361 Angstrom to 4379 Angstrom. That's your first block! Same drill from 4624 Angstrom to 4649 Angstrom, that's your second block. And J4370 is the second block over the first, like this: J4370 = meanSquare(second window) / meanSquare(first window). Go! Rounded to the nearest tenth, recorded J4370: 1.5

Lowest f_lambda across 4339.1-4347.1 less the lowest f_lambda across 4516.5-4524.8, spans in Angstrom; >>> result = -11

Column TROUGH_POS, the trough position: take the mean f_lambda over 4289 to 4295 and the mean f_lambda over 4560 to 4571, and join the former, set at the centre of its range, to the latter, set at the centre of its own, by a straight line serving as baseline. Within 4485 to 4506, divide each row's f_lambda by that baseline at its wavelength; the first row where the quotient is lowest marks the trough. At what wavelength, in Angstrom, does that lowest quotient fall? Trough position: 4490.58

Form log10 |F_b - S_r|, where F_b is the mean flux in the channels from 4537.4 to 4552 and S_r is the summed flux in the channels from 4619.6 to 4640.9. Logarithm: 2.64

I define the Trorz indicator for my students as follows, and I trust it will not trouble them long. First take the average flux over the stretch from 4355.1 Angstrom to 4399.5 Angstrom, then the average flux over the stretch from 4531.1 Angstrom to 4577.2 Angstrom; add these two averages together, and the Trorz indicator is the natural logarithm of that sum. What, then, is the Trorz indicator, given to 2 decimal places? 4.44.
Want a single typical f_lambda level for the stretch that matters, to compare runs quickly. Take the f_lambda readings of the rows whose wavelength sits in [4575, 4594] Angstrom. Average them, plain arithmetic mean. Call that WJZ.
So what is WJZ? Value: 46.1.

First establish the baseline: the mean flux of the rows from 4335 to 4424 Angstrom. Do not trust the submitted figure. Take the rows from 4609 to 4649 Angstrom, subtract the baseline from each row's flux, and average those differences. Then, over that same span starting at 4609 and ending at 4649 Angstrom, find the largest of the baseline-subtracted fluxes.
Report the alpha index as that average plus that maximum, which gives 21.9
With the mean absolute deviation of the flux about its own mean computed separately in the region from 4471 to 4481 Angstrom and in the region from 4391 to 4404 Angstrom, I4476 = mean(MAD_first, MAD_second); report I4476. 1.3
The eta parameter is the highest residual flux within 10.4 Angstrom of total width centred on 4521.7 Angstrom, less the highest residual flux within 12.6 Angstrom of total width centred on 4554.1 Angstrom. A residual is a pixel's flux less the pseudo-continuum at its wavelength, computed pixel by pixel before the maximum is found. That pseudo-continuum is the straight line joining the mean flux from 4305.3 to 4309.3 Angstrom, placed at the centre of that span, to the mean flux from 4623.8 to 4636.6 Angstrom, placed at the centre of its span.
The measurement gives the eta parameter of 0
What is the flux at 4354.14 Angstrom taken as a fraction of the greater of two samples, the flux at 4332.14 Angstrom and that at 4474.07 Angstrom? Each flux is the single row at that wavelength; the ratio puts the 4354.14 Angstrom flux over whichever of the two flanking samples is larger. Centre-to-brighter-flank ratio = 0.75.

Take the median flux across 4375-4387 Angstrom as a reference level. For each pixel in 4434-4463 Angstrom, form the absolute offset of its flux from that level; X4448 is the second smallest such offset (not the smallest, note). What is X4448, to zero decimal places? 2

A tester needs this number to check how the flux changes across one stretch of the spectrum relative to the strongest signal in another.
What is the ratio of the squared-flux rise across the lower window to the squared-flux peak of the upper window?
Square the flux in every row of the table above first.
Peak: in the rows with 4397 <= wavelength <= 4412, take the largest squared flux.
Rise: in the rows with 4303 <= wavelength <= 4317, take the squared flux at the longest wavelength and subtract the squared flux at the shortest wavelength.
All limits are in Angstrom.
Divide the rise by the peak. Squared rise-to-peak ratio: 0.5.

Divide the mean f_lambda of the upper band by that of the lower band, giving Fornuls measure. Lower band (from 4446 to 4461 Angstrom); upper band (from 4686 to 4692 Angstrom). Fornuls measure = 1.15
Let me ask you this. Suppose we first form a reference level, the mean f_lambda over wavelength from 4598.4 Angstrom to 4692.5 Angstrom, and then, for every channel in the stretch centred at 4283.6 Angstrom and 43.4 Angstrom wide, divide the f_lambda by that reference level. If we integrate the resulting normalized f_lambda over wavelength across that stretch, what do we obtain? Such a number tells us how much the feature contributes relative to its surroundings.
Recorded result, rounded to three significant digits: 28.8 Angstrom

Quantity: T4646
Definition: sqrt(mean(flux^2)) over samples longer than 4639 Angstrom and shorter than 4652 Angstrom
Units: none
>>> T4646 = 48.0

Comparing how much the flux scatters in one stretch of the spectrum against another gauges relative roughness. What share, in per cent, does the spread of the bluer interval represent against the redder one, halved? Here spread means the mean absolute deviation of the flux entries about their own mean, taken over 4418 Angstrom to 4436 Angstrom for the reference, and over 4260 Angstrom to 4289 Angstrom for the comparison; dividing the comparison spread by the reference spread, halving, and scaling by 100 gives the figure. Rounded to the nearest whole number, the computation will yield 102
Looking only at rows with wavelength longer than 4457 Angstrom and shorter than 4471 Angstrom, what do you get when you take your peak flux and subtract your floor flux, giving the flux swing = 6.5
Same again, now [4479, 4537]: 12.3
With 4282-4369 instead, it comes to 25.0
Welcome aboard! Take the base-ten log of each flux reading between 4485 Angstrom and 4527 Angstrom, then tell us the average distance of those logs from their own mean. 0.019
